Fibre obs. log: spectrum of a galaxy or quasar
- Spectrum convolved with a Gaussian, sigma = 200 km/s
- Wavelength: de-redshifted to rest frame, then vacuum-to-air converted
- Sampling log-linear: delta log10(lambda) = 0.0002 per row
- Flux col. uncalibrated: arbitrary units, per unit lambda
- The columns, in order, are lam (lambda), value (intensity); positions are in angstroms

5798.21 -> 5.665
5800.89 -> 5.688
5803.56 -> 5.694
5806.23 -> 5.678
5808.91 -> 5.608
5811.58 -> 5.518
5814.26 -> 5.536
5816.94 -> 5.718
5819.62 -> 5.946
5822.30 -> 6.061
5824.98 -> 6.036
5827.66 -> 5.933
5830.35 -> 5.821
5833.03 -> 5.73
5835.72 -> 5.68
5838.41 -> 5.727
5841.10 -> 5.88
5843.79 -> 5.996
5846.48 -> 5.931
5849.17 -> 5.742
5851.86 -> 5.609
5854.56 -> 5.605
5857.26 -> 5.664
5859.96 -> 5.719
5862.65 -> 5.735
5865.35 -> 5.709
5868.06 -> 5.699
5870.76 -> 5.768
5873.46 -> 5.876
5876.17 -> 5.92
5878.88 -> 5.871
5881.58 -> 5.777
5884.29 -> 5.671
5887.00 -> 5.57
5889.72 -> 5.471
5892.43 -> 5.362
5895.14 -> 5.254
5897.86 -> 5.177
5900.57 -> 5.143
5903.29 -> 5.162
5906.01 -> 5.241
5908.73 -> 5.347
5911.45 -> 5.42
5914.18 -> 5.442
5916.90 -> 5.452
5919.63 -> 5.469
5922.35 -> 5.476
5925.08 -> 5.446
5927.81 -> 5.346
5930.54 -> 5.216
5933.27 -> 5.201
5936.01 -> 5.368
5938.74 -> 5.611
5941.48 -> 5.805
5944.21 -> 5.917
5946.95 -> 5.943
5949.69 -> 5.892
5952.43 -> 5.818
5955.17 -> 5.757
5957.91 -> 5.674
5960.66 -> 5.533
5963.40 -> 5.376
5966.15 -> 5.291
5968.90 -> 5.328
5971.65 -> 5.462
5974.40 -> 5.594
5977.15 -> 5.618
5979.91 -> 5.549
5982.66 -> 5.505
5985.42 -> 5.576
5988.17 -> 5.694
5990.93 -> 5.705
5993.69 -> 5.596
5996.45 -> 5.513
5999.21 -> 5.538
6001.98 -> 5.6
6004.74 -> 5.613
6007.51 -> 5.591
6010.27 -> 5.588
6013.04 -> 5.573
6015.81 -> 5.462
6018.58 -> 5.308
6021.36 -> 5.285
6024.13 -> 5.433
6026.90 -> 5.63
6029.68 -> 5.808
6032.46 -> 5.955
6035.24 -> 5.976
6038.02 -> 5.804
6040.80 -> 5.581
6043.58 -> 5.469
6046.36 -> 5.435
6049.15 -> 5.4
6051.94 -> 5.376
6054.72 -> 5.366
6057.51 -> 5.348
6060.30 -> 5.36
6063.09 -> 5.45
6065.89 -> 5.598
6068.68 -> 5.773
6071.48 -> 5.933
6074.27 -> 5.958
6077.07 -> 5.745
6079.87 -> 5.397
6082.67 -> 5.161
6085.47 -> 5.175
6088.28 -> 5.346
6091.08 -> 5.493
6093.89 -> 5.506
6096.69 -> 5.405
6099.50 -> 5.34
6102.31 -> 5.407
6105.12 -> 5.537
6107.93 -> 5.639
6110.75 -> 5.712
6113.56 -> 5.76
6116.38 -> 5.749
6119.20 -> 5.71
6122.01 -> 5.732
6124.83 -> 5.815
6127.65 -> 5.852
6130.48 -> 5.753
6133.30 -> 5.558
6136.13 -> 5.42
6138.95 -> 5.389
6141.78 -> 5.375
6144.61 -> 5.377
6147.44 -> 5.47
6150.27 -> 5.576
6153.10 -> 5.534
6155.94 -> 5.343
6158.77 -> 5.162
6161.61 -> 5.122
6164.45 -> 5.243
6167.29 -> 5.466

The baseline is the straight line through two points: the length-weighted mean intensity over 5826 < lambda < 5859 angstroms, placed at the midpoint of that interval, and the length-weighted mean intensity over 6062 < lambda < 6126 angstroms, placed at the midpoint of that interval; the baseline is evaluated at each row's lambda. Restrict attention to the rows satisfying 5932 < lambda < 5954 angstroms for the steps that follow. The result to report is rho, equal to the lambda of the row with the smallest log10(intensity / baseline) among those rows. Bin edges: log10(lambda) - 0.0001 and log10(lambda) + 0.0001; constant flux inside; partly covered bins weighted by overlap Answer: 5933.27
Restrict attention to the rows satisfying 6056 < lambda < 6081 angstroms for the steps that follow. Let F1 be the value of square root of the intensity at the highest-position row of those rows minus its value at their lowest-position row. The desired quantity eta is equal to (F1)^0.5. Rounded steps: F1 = 0.011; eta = 0.10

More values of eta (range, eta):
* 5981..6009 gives 0.14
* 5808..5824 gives 0.31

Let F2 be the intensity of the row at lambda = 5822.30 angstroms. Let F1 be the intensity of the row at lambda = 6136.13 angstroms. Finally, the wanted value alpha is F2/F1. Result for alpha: 1.12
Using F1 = 5.42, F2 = 6.061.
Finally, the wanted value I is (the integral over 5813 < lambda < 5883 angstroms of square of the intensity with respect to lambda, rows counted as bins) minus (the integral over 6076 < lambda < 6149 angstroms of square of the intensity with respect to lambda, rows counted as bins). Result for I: 117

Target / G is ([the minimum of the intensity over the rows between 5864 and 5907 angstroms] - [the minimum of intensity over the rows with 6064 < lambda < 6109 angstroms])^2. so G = 0.000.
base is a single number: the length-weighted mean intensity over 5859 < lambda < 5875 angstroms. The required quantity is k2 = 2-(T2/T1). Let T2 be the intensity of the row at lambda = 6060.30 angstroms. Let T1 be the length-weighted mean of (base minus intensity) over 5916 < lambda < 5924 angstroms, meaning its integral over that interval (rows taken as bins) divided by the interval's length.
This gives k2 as -17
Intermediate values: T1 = 0.29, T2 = 5.36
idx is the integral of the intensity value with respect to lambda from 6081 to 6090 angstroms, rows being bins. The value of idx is 47.2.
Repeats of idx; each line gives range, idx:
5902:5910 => 42.0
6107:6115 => 45.6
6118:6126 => 46.1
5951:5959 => 46.1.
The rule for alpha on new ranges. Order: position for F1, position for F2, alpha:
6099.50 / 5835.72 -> 1.06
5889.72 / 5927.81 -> 0.98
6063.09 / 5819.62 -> 1.09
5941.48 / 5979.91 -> 0.96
